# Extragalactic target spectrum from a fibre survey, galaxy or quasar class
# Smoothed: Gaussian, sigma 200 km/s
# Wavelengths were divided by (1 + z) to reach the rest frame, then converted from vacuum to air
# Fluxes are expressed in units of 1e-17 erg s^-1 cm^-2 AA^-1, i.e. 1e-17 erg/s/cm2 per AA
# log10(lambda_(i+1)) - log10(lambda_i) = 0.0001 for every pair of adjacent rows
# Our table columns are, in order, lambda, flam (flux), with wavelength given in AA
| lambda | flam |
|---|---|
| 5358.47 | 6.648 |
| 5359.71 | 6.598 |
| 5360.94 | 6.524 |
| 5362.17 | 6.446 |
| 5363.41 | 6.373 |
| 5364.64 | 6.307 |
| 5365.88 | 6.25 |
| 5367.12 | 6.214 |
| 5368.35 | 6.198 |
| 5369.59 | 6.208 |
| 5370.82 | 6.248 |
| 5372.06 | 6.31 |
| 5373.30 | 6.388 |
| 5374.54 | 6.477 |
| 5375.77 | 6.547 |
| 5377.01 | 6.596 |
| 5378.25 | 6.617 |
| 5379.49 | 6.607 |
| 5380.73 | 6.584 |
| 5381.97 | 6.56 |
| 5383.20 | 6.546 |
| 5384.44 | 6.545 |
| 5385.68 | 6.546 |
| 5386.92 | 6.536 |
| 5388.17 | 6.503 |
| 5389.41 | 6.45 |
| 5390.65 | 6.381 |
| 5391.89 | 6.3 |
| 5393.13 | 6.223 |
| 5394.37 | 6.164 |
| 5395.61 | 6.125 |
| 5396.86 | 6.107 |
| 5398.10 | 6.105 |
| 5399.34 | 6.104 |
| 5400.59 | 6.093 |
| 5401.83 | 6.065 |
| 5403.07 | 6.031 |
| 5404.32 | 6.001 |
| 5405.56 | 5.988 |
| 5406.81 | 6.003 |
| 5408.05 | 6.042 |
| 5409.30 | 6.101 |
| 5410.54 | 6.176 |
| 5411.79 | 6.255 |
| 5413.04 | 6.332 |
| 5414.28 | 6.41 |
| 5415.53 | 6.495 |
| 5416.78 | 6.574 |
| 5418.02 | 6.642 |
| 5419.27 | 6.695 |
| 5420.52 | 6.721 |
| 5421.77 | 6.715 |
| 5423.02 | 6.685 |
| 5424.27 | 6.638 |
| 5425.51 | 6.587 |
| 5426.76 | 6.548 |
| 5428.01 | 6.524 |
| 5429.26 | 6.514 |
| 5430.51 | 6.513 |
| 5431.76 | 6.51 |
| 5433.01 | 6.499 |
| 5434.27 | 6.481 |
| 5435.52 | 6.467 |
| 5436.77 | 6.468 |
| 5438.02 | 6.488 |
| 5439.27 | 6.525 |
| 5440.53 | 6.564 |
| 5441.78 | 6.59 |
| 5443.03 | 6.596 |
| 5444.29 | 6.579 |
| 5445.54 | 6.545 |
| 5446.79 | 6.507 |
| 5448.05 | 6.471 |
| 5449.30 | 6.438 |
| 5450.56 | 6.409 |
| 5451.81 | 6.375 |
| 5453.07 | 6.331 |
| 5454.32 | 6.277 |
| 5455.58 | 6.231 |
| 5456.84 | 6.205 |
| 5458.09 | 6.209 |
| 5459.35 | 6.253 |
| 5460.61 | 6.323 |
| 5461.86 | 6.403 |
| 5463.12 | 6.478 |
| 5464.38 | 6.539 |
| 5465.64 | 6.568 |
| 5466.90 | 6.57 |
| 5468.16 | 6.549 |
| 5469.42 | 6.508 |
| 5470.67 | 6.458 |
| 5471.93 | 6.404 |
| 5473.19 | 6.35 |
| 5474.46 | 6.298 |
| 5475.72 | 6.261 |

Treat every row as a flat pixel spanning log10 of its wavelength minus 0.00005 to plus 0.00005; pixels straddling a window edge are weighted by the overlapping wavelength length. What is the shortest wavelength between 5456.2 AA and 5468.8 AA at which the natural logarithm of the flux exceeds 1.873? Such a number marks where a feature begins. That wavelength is 5464.38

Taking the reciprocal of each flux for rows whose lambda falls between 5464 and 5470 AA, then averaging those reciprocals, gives 0.153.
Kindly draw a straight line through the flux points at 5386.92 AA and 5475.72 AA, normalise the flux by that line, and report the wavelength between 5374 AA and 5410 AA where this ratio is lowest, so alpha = 5405.56 AA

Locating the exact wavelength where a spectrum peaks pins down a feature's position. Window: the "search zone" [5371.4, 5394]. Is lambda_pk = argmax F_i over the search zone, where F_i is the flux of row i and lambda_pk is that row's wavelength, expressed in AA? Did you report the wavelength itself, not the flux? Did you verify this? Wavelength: 5378.25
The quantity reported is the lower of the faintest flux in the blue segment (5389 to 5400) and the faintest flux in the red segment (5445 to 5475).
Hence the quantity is 6.104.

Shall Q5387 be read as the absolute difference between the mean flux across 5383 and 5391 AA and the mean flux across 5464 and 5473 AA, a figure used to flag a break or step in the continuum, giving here 0.01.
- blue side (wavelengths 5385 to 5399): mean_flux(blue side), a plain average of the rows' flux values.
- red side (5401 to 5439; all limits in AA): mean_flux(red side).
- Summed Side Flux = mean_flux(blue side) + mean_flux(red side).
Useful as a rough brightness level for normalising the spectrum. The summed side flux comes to 12.7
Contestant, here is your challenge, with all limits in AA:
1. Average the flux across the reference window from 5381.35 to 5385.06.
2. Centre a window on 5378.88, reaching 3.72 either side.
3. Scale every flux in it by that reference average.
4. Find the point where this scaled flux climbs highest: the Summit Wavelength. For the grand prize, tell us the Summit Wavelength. 5378.25 AA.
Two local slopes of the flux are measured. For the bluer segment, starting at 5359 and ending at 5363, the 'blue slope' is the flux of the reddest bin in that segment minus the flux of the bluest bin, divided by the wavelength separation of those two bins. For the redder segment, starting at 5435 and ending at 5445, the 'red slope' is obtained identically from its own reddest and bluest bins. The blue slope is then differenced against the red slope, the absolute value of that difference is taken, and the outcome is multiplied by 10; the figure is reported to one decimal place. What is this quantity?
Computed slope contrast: 0.7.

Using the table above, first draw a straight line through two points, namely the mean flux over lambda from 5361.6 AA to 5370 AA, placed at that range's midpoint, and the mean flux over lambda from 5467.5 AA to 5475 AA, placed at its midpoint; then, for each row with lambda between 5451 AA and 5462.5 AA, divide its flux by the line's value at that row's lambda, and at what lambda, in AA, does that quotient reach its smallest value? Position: 5456.84 AA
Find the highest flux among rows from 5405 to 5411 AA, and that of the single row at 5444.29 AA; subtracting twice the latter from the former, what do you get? -6.98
